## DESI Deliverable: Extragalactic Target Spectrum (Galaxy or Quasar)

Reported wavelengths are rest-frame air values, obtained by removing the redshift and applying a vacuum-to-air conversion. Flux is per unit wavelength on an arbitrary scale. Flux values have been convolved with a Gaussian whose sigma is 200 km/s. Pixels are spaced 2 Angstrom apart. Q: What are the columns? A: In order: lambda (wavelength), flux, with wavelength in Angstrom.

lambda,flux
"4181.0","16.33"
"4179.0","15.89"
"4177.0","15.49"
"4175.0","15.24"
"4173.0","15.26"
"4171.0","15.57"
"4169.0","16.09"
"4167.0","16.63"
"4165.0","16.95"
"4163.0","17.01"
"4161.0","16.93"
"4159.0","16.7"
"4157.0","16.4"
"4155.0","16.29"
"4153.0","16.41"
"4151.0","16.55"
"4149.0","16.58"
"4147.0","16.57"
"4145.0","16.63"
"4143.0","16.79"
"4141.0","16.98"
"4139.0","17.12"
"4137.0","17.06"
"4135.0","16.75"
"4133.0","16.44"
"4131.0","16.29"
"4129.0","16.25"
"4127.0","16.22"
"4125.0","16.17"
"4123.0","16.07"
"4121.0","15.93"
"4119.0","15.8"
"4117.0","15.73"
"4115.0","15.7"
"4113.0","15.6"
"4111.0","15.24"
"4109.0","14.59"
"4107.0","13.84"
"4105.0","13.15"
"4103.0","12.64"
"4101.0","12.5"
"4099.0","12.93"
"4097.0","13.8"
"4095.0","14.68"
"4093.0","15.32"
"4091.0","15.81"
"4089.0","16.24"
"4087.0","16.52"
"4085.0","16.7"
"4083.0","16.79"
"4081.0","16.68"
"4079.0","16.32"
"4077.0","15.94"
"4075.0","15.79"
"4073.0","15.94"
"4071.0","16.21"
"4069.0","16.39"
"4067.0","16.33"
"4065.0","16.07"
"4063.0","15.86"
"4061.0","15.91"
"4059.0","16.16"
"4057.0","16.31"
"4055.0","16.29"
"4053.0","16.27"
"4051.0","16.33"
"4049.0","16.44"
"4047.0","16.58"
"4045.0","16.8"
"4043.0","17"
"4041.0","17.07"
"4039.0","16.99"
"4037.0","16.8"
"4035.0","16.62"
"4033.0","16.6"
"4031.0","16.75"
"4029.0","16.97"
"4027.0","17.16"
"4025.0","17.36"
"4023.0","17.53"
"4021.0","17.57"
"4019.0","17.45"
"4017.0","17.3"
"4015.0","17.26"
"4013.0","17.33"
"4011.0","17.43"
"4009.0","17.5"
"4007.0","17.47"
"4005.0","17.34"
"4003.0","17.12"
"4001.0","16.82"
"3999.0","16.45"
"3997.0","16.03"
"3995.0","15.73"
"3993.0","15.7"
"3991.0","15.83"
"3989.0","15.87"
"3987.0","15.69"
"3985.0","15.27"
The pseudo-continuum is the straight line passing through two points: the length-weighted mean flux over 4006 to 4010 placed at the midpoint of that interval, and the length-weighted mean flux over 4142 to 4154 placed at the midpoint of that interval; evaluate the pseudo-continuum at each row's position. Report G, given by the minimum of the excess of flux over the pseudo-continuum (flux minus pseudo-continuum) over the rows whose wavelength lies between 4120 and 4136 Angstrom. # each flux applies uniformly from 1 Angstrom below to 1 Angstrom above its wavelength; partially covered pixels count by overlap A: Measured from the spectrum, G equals -0.8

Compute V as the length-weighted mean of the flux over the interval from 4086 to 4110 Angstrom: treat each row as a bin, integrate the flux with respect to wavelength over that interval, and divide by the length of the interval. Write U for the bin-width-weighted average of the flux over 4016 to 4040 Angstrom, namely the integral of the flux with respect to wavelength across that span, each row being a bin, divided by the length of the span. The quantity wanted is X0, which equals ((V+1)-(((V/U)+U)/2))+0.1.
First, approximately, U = 17.1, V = 14.3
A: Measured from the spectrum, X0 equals 6.5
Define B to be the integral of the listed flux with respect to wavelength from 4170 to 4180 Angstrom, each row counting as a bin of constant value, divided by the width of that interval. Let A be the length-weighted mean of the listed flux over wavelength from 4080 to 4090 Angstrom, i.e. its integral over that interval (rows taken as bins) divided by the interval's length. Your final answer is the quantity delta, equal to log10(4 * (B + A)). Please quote 2.11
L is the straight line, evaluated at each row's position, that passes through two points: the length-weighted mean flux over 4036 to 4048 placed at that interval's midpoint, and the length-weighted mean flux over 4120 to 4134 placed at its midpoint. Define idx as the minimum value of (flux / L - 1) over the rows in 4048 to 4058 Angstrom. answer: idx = -0.031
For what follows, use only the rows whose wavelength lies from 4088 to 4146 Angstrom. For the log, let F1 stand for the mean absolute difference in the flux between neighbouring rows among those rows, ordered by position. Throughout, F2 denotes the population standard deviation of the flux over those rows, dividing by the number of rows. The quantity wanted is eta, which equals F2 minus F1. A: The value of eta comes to 1.03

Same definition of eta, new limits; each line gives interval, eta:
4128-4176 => 0.32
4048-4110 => 0.97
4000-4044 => 0.17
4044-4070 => 0.12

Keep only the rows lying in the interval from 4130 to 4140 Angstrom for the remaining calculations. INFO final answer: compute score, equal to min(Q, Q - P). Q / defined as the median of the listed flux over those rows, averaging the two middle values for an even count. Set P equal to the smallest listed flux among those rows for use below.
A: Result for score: 0.46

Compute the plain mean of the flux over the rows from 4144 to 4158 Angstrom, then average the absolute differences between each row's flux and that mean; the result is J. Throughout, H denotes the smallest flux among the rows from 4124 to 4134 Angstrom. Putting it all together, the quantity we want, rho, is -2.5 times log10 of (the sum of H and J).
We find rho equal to -3.03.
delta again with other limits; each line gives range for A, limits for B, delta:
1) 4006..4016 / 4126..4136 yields 2.13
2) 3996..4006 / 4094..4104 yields 2.08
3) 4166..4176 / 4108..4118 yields 2.10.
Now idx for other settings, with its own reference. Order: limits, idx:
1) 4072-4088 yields -0.049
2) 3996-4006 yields -0.070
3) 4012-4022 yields 0.010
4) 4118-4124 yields -0.028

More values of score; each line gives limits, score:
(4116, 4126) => 0.20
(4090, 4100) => 1.75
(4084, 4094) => 0.92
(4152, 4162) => 0.12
